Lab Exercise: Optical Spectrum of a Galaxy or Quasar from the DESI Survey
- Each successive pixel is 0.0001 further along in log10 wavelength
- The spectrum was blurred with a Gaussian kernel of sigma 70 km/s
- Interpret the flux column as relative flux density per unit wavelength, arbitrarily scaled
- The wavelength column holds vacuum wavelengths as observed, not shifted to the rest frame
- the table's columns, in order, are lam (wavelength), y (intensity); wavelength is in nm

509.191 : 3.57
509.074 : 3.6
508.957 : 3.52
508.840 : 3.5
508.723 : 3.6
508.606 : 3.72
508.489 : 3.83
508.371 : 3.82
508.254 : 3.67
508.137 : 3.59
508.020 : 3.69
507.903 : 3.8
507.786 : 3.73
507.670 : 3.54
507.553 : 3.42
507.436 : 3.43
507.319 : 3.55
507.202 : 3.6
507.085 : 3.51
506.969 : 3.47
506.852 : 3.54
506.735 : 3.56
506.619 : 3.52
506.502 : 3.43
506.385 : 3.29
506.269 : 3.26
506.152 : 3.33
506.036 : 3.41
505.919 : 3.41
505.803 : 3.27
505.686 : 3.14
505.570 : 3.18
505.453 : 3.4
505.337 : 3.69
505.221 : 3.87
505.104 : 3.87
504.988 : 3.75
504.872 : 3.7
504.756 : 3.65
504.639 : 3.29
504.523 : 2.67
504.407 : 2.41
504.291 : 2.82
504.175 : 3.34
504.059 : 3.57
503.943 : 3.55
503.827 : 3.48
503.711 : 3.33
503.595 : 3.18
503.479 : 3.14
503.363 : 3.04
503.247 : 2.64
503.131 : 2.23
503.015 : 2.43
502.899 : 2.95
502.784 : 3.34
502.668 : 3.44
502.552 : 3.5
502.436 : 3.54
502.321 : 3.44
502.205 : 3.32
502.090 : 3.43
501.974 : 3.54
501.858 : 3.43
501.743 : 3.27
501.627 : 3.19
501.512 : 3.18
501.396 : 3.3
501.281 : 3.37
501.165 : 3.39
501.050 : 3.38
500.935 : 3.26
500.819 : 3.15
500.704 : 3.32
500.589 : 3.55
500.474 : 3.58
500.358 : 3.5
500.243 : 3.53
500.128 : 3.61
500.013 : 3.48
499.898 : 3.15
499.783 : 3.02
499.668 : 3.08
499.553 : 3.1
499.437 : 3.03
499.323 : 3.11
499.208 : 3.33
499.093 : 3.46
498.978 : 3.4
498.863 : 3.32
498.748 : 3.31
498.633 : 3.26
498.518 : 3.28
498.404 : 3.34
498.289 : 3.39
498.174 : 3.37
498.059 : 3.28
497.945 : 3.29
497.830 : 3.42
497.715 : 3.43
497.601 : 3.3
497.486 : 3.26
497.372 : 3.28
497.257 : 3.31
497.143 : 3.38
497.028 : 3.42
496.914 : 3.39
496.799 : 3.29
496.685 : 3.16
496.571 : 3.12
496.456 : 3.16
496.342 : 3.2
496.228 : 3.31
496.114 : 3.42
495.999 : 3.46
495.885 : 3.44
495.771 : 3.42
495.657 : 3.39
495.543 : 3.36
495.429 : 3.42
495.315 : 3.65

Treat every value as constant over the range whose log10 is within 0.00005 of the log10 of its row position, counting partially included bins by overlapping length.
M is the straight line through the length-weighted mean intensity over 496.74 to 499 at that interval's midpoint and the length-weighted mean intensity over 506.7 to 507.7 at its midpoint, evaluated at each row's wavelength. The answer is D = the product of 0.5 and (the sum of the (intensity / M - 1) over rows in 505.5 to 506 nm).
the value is -0.13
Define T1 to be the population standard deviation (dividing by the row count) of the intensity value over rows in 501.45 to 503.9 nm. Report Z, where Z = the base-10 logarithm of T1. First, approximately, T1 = 0.35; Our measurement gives -0.5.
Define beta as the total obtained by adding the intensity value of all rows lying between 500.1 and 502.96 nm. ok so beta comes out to 84.5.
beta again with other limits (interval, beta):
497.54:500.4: 82.8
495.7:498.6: 83.1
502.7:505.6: 80.5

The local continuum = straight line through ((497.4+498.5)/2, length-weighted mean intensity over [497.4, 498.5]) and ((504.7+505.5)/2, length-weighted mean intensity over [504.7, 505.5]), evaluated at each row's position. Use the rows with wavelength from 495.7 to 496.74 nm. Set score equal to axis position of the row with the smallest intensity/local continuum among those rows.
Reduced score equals 496.571 nm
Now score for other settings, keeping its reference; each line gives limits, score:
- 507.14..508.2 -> 507.553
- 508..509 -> 508.840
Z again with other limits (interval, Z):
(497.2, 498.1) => -1.2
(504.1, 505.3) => -0.3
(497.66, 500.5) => -0.8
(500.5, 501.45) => -1.0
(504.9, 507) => -0.7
